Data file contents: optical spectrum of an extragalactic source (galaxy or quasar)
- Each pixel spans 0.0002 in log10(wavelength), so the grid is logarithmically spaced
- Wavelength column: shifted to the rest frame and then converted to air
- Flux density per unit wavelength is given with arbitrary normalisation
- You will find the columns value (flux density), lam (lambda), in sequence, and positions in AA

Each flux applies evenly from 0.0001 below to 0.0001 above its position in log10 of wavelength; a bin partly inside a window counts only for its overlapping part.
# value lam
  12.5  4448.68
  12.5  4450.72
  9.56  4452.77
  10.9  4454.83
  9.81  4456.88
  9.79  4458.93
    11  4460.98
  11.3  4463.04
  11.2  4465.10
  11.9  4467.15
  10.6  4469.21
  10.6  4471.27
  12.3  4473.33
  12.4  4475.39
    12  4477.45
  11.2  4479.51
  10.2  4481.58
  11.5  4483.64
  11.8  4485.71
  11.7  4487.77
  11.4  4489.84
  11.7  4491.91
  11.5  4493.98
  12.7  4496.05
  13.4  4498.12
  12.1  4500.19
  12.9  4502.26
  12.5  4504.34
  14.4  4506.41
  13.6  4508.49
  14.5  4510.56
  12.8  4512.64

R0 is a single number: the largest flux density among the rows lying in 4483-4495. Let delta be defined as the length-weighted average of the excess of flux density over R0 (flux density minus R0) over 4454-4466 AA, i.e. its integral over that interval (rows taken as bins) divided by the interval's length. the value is -1.1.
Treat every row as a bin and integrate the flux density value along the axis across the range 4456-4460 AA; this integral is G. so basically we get 39.3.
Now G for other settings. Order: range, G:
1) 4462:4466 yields 44.9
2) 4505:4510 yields 69.8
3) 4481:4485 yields 44.0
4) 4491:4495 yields 46.4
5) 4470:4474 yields 45.3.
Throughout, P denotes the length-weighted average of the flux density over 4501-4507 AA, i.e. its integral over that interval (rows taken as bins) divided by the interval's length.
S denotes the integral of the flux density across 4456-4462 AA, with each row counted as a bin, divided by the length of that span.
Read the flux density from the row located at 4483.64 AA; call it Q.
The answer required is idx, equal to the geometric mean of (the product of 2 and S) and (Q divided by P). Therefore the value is 4.2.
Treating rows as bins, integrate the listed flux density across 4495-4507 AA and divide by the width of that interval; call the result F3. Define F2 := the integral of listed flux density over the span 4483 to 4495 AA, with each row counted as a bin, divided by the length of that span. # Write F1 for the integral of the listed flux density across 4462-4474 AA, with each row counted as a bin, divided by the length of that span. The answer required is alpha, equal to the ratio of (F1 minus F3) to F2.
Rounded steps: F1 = 11.3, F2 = 11.6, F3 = 13.0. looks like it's -0.14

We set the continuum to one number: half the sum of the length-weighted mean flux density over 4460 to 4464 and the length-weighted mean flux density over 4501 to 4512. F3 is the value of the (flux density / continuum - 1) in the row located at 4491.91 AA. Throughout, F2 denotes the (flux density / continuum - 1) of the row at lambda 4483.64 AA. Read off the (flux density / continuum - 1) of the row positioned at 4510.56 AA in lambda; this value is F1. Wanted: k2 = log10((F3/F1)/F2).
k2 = 0.63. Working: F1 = 0.18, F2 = -0.07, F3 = -0.05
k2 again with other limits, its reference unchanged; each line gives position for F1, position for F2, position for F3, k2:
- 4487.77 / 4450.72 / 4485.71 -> 1.78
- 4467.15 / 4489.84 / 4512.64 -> 1.16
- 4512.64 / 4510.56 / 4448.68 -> 0.31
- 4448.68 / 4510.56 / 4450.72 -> 0.75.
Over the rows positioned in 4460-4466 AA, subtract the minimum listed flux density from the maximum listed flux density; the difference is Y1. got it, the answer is 0.3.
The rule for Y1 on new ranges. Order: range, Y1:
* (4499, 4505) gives 0.8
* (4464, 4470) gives 1.3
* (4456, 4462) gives 1.2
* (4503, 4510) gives 1.9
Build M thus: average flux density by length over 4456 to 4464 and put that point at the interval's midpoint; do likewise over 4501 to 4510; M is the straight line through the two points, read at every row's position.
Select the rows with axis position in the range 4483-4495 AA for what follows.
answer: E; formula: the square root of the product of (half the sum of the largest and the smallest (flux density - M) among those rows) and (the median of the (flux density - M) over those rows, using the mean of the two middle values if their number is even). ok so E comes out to 0.71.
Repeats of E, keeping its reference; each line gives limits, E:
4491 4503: 0.43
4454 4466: 0.16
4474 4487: 0.38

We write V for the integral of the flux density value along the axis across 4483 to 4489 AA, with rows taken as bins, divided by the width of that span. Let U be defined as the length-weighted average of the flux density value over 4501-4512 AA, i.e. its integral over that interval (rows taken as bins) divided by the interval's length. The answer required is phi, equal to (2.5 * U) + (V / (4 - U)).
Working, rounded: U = 13.5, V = 11.7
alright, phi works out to 33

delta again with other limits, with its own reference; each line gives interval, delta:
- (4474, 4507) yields 0.3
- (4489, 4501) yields 0.3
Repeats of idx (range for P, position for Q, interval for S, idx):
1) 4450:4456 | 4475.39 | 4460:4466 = 5.0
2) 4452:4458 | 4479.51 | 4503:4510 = 5.5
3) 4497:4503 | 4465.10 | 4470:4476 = 4.5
